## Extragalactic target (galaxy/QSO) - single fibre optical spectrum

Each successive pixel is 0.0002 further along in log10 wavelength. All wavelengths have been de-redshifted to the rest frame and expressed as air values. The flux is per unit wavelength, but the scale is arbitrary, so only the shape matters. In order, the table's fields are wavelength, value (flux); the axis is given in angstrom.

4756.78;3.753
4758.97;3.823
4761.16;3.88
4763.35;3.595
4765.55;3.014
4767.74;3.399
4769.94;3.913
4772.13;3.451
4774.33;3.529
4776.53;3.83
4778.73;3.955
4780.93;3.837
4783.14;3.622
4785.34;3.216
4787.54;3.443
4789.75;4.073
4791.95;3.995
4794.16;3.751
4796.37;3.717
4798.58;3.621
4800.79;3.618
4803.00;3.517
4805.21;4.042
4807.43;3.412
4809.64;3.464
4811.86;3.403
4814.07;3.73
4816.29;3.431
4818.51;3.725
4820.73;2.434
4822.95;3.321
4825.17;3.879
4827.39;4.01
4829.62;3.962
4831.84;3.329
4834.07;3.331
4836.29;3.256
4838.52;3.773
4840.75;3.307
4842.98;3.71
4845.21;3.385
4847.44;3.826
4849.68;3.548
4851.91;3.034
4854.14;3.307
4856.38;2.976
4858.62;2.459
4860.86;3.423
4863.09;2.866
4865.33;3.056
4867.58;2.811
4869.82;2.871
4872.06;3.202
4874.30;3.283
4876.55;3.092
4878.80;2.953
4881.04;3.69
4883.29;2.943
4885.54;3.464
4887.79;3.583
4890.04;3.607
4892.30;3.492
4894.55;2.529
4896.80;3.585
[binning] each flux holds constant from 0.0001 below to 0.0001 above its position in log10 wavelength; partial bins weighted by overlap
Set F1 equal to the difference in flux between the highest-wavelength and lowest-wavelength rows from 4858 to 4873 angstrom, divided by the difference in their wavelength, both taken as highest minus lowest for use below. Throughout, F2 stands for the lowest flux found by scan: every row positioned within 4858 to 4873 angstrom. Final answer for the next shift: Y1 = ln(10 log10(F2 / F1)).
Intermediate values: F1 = 0.055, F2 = 2.459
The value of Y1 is 2.80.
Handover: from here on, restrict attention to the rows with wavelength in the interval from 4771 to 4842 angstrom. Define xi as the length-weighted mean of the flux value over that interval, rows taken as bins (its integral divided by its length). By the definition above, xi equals 3.6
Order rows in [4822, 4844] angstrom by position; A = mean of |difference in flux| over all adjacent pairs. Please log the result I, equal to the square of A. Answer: 0.10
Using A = 0.31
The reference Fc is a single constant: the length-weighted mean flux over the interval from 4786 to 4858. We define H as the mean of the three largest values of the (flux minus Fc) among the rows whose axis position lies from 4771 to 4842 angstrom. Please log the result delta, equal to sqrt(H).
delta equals 0.71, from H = 0.5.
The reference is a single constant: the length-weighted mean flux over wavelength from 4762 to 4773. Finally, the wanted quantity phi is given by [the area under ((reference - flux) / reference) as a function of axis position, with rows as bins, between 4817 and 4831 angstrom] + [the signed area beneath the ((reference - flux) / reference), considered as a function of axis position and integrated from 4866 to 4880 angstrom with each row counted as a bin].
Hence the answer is 1.5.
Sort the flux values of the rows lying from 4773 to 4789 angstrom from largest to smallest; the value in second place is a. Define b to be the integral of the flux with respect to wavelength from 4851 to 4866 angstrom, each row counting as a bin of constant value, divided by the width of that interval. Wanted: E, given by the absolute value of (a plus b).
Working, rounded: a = 3.837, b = 3.02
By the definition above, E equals 6.85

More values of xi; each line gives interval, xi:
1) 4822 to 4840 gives 3.6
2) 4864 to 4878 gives 3.0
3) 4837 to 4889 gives 3.2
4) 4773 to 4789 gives 3.6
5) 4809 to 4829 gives 3.5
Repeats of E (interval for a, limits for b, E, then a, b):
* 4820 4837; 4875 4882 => 7.20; 3.962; 3.24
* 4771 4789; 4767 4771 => 7.51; 3.837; 3.67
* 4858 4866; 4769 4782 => 6.81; 3.056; 3.75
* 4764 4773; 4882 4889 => 6.79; 3.451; 3.34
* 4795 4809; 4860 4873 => 6.75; 3.717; 3.03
